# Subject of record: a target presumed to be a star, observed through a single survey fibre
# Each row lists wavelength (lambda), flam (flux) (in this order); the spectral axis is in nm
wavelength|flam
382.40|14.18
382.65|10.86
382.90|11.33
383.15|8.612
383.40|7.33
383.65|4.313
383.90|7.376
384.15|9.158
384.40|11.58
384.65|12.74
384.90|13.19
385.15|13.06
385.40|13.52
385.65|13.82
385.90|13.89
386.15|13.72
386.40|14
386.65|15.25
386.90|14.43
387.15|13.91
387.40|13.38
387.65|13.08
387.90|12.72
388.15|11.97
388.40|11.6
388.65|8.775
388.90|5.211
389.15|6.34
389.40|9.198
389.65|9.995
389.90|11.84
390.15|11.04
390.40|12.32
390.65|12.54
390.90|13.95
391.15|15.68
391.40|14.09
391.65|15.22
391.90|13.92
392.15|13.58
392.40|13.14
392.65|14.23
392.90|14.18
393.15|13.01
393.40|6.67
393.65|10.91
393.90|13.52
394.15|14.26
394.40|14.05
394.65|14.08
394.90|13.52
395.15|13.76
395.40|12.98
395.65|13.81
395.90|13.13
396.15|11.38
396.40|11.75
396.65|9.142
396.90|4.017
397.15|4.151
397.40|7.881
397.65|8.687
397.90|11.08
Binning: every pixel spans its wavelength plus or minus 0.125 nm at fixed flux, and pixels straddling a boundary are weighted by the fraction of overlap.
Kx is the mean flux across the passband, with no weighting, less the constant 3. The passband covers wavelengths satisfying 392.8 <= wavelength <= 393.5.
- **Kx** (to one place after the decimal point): 8.3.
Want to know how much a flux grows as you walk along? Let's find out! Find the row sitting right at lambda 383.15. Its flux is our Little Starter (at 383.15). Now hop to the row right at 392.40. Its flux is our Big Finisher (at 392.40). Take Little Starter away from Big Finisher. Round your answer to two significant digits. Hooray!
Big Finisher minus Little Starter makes 4.5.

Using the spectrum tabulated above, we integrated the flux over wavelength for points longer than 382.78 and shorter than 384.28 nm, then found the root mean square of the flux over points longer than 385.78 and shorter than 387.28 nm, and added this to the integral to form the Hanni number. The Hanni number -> 26.2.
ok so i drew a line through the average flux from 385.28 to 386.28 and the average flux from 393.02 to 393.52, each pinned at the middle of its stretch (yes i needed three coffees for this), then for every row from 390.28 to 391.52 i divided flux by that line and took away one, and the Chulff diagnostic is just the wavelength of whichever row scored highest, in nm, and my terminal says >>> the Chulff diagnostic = 391.15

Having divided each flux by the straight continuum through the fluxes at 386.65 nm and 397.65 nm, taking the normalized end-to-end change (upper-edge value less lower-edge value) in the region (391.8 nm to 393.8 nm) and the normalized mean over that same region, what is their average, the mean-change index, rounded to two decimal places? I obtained 0.45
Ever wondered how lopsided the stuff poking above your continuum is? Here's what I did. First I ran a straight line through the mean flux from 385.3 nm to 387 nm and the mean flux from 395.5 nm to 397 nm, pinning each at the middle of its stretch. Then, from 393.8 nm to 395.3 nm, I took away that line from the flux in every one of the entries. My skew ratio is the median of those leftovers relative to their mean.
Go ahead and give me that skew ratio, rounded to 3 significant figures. 1.05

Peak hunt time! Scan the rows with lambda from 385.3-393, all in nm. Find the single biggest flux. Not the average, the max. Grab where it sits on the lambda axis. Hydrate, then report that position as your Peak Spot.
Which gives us 391.15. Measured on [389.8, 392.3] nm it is 391.15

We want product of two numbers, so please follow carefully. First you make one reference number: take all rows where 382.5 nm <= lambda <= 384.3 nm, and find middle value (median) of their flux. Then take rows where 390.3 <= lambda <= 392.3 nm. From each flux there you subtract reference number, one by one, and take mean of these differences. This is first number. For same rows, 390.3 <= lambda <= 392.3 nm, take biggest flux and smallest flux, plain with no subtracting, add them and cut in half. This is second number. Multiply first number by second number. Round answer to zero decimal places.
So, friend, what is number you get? 74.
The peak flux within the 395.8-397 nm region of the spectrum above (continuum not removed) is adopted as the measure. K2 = 13.13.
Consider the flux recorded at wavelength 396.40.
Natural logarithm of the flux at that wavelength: 2.46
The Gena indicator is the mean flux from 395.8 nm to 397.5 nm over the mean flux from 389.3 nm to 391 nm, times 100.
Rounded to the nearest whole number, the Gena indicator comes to 76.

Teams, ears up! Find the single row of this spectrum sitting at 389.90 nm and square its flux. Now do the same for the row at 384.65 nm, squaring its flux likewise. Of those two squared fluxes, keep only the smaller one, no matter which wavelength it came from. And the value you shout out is 140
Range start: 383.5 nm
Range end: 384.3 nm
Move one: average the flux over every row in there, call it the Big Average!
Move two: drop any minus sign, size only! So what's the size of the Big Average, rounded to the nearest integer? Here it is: 7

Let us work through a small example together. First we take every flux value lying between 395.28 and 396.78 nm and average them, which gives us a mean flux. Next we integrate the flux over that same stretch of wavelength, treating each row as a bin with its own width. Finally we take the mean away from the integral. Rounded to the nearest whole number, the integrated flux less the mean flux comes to 6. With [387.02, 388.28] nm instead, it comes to 3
